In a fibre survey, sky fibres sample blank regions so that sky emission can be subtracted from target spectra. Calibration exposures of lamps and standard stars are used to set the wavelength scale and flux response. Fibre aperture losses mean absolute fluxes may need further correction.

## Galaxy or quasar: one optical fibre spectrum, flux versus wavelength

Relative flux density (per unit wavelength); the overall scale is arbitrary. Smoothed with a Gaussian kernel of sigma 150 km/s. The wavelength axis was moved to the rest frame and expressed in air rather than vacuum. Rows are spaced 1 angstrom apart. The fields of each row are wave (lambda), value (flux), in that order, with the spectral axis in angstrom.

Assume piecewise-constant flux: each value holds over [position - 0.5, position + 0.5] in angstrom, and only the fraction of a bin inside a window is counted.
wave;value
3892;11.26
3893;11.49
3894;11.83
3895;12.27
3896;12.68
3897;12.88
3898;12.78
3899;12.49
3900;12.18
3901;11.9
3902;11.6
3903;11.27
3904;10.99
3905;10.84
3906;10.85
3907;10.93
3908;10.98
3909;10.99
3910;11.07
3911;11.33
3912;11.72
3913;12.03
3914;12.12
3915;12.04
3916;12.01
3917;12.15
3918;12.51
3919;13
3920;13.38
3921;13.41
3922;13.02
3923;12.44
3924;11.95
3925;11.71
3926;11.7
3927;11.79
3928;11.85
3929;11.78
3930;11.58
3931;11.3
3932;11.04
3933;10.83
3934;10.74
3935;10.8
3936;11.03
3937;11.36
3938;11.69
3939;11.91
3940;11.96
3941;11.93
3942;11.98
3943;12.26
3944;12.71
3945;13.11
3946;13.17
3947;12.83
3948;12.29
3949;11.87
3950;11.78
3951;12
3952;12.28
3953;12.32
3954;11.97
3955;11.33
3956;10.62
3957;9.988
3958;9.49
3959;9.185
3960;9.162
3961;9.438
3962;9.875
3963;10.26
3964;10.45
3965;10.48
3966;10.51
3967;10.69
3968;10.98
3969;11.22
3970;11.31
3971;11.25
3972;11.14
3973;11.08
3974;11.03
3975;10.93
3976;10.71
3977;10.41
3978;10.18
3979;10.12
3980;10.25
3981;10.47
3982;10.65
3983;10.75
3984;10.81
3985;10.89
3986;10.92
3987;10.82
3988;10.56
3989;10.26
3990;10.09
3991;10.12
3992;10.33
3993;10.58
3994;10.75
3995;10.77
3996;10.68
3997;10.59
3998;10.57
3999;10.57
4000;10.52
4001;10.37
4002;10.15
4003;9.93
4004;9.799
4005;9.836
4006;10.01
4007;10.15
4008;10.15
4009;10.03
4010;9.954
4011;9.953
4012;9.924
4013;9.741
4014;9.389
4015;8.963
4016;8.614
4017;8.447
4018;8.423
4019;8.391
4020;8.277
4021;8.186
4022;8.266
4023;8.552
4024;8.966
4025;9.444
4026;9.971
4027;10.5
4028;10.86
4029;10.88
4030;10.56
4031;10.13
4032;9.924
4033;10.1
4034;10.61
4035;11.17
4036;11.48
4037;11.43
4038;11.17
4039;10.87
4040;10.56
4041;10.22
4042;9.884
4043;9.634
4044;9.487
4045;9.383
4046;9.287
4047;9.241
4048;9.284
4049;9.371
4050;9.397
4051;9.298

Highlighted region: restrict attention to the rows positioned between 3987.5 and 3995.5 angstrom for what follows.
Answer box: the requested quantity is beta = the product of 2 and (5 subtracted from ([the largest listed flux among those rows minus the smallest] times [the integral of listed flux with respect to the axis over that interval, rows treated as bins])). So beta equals 104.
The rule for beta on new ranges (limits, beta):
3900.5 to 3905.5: 110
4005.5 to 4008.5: -2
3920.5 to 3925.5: 203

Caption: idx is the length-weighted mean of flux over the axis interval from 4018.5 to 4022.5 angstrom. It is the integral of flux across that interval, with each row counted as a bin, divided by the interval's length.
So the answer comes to 8.3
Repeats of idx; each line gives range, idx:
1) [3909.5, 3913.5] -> 11.5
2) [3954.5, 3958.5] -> 10.4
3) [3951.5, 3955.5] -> 12.0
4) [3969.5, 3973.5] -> 11.2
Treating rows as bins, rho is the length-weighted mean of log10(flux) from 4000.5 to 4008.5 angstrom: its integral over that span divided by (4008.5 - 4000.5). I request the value 1.00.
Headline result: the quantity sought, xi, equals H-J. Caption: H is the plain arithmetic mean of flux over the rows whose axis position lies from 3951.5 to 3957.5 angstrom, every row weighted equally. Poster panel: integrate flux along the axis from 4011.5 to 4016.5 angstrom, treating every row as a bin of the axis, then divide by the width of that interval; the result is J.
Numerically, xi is 2.1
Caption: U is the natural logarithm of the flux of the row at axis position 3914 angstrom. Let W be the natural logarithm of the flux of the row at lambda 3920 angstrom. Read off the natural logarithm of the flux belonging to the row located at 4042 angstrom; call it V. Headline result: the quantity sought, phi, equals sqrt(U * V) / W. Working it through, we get 0.92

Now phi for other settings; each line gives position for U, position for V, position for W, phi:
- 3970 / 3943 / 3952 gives 0.98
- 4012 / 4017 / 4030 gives 0.94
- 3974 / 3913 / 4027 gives 1.04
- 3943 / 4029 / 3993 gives 1.04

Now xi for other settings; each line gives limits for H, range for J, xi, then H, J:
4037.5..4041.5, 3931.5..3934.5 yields -0.2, 10.7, 10.9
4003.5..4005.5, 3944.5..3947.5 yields -3.2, 9.8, 13.0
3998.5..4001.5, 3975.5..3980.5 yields 0.2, 10.5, 10.3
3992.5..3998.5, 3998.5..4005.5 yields 0.5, 10.7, 10.2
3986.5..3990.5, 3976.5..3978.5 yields 0.1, 10.4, 10.3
